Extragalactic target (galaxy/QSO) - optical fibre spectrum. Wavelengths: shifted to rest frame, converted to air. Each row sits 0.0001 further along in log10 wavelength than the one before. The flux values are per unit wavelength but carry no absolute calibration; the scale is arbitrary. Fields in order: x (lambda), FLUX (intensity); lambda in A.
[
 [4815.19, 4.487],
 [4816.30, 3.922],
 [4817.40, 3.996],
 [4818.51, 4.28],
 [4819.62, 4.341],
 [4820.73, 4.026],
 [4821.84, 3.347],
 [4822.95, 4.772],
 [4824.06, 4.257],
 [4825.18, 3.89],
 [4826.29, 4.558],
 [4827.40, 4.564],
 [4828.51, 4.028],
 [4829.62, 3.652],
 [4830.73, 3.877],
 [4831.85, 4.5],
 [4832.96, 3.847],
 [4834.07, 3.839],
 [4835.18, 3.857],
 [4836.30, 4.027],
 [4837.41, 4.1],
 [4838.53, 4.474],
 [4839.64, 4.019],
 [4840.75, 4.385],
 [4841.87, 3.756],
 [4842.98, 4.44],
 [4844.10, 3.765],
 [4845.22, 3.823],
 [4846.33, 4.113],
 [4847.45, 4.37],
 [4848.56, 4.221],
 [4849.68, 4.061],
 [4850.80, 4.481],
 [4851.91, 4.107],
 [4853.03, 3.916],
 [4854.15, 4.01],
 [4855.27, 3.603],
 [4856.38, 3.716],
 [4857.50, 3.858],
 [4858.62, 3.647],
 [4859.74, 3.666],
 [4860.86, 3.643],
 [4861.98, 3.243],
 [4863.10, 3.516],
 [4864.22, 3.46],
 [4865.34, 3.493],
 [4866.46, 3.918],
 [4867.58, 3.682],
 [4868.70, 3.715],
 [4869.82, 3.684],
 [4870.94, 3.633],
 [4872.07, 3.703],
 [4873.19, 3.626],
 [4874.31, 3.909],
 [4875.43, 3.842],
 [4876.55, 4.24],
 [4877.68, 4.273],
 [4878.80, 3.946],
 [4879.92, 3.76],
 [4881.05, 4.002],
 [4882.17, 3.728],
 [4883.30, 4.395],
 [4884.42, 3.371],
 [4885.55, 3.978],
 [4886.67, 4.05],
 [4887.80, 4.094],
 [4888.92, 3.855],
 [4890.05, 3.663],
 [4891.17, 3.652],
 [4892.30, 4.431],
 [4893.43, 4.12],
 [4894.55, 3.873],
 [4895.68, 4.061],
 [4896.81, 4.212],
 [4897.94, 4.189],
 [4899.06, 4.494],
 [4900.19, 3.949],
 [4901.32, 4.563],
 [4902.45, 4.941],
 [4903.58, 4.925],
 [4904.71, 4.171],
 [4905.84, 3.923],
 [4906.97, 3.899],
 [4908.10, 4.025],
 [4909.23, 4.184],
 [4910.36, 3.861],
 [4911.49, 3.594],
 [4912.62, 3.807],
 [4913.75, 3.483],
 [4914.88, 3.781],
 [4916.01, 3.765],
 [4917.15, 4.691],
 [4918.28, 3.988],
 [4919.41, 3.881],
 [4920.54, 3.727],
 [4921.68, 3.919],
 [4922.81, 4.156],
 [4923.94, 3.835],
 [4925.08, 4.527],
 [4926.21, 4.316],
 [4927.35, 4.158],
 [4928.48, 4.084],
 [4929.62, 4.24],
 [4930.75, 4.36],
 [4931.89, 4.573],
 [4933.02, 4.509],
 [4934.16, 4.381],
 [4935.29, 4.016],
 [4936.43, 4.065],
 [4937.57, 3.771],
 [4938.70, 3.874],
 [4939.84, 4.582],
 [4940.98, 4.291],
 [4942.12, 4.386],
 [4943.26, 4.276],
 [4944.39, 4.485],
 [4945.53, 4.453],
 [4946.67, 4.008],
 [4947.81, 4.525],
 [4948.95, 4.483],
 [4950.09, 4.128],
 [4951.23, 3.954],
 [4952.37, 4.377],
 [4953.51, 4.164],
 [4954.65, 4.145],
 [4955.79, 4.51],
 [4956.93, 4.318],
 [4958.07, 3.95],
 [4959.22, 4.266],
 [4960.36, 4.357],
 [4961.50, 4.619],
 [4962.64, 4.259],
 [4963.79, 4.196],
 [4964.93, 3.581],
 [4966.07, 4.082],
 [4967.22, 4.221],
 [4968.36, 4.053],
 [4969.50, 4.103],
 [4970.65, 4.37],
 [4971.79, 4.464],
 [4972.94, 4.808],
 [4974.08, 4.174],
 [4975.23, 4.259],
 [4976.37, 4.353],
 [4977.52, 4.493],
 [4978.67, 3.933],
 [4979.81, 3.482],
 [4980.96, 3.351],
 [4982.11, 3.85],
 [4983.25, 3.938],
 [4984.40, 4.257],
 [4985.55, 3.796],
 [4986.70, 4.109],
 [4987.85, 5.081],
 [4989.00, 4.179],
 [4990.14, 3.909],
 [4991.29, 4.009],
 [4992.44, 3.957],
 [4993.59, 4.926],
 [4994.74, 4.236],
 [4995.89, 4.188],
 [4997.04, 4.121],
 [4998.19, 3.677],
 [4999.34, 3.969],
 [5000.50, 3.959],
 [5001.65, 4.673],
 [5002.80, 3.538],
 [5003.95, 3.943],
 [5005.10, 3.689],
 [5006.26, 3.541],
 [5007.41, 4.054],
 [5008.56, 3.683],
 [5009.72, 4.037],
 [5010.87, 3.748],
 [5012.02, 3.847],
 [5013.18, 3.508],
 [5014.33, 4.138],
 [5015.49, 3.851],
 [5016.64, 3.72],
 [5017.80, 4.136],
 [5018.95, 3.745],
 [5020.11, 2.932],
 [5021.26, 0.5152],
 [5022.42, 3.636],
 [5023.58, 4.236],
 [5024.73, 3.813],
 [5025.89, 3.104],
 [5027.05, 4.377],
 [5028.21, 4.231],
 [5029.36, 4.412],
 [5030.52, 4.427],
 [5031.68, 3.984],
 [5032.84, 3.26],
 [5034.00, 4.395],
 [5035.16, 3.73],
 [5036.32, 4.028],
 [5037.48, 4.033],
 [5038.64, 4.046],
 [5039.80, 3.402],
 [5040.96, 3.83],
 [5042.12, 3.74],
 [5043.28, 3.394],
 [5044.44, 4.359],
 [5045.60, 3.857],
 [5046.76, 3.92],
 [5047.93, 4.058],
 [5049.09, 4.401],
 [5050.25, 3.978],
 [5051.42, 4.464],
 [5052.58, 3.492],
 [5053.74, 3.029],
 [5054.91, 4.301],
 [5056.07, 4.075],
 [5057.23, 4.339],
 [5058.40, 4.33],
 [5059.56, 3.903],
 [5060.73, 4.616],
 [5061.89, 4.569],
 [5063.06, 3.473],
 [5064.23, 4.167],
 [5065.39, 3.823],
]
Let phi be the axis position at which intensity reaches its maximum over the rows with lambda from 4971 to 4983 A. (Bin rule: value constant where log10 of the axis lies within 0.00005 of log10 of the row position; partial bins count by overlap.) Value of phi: 4972.94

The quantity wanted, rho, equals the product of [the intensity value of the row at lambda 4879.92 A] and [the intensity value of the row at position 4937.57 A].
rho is 14.2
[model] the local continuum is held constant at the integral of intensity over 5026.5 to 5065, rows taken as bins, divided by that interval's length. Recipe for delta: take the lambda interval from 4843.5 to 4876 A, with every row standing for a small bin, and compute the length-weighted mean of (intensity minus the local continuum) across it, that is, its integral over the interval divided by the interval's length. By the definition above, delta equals -0.21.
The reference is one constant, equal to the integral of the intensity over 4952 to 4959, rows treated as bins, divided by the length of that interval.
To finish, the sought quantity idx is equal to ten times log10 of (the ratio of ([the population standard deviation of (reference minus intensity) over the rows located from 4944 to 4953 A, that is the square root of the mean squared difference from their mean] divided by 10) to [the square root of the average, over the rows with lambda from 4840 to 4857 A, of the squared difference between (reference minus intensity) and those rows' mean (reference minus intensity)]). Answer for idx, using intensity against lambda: -11.0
